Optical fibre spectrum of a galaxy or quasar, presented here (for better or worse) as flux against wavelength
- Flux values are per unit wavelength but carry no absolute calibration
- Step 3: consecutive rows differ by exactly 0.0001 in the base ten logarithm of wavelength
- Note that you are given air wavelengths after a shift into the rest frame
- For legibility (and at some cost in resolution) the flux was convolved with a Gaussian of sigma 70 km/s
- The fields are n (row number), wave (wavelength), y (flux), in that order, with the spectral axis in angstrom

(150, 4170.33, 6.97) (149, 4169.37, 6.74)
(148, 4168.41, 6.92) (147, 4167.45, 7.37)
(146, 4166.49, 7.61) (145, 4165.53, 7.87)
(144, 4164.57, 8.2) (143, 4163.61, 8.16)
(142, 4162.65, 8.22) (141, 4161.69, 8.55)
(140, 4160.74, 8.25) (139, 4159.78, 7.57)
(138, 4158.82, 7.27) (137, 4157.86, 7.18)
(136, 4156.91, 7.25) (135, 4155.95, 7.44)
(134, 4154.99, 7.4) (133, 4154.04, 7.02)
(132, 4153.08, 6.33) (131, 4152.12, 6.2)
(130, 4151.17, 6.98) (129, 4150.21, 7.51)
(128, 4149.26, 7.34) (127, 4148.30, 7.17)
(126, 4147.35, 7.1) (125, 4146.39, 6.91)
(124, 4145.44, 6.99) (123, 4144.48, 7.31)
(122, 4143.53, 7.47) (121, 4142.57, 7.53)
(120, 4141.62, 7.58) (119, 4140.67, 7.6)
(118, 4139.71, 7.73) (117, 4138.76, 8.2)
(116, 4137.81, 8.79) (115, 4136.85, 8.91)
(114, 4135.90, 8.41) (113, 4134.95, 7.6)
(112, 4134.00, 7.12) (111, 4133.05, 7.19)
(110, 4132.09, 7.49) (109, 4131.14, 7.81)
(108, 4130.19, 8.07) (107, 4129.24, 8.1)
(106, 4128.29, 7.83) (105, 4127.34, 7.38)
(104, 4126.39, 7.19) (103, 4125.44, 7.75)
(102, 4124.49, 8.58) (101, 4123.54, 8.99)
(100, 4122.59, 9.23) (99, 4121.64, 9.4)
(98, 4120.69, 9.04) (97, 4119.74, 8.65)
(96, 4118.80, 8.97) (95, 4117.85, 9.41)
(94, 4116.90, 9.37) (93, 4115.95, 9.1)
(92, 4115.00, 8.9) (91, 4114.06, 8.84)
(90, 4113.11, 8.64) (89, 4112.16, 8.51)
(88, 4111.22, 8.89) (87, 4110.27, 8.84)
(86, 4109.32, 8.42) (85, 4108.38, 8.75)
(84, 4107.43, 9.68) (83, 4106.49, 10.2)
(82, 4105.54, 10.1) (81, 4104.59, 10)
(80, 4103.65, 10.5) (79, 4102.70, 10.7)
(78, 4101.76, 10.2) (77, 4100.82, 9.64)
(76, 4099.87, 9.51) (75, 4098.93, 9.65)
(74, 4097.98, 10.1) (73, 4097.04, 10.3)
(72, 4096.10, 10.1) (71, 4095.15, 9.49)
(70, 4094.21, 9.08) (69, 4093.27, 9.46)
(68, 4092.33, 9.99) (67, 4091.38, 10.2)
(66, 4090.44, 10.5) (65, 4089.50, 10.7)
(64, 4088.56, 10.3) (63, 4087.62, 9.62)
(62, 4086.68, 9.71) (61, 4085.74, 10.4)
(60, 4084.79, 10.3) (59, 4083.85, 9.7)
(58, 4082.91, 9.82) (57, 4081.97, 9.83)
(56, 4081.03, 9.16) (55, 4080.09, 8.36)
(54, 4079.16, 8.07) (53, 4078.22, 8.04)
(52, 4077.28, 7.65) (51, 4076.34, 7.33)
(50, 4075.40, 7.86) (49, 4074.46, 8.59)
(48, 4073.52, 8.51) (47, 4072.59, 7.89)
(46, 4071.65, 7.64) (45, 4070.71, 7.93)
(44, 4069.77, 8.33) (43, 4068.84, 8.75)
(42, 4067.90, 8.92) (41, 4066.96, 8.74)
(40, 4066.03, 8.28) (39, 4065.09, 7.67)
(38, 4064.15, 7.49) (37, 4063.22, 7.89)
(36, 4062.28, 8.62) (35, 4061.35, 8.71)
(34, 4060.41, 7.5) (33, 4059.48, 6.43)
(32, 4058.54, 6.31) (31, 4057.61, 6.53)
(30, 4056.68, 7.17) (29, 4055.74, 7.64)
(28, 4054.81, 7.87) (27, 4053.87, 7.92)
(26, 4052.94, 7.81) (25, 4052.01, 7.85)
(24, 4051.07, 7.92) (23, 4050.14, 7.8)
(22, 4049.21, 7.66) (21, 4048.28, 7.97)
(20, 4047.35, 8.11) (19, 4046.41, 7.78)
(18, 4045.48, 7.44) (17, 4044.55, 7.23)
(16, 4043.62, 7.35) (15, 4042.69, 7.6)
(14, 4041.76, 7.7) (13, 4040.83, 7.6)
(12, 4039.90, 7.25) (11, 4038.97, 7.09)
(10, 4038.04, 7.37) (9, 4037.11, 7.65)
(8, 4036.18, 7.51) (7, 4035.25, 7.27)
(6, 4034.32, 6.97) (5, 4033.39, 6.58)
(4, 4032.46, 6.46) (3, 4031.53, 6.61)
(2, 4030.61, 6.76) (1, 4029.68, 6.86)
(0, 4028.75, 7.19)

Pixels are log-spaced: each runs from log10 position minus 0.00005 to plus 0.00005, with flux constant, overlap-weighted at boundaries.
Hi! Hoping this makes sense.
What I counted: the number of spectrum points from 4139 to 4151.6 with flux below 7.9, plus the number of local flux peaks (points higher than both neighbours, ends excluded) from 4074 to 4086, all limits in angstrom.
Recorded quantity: 14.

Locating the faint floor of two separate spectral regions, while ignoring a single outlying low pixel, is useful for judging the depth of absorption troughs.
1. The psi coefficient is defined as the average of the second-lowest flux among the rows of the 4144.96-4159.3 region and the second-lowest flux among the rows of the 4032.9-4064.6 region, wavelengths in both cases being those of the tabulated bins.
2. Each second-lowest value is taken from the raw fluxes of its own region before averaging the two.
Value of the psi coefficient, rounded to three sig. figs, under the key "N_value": 6.38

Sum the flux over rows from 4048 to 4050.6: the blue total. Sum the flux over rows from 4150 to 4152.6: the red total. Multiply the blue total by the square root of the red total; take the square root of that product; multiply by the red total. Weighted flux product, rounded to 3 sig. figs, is 214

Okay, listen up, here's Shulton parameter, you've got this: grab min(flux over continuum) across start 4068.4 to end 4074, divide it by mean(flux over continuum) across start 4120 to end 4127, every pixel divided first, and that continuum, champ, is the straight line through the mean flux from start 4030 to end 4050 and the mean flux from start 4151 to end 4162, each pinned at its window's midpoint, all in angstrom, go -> 0.89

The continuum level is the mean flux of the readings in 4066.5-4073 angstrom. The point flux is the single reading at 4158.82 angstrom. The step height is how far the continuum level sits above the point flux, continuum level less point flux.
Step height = 1.0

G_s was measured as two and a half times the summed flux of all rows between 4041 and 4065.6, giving 495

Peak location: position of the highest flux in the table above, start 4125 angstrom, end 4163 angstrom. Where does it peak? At 4136.85 angstrom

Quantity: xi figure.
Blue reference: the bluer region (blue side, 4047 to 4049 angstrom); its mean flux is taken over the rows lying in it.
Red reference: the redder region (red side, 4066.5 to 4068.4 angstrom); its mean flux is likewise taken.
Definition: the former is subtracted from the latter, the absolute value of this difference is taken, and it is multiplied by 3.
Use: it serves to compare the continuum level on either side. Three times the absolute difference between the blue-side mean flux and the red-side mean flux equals 2.4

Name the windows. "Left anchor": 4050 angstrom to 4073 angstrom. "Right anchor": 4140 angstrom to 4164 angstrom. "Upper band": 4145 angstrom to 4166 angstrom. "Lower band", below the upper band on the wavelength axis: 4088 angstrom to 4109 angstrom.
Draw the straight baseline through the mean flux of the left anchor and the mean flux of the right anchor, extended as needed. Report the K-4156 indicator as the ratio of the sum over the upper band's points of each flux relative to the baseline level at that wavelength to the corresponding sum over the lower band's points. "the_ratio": 0.77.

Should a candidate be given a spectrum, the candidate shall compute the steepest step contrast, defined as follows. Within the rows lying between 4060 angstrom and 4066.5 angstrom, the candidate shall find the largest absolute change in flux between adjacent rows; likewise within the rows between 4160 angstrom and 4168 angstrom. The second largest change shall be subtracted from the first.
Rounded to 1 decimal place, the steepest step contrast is 0.9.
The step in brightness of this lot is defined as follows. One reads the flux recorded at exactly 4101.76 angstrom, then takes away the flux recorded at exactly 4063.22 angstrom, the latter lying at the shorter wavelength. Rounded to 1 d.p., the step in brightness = 2.3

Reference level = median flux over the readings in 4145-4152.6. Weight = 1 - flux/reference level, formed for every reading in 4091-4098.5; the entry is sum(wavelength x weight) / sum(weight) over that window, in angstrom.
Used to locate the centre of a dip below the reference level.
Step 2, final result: 4094.7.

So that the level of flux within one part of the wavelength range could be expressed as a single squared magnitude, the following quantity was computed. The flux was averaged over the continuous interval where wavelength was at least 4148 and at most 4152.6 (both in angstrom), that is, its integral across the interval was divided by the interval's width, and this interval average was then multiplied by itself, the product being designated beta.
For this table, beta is 50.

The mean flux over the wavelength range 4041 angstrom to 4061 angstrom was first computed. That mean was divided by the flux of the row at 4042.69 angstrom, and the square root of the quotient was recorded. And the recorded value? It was 0.99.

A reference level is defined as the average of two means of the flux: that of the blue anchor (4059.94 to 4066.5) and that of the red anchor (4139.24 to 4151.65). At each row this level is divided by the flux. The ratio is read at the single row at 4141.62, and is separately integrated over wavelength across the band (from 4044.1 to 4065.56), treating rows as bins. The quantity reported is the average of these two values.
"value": 11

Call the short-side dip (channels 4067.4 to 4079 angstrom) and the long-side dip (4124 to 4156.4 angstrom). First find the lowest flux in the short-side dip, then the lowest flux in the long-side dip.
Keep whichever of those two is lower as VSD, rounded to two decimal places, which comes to 6.20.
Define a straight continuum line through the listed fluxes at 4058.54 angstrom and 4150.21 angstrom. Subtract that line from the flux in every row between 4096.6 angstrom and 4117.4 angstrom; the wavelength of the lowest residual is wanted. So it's 4109.32 angstrom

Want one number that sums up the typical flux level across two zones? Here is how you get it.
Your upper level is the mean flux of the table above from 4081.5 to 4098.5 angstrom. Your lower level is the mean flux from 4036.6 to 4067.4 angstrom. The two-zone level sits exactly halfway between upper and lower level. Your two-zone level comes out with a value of 8.8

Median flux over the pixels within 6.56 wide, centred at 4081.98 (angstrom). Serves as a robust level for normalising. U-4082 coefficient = 9.7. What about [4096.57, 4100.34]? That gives 9.9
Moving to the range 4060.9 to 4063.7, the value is 8.6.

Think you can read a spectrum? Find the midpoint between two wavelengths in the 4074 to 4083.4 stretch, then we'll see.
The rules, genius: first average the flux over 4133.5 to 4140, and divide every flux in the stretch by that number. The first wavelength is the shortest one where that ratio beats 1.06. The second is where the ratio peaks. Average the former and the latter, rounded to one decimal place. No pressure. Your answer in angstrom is 4081.5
